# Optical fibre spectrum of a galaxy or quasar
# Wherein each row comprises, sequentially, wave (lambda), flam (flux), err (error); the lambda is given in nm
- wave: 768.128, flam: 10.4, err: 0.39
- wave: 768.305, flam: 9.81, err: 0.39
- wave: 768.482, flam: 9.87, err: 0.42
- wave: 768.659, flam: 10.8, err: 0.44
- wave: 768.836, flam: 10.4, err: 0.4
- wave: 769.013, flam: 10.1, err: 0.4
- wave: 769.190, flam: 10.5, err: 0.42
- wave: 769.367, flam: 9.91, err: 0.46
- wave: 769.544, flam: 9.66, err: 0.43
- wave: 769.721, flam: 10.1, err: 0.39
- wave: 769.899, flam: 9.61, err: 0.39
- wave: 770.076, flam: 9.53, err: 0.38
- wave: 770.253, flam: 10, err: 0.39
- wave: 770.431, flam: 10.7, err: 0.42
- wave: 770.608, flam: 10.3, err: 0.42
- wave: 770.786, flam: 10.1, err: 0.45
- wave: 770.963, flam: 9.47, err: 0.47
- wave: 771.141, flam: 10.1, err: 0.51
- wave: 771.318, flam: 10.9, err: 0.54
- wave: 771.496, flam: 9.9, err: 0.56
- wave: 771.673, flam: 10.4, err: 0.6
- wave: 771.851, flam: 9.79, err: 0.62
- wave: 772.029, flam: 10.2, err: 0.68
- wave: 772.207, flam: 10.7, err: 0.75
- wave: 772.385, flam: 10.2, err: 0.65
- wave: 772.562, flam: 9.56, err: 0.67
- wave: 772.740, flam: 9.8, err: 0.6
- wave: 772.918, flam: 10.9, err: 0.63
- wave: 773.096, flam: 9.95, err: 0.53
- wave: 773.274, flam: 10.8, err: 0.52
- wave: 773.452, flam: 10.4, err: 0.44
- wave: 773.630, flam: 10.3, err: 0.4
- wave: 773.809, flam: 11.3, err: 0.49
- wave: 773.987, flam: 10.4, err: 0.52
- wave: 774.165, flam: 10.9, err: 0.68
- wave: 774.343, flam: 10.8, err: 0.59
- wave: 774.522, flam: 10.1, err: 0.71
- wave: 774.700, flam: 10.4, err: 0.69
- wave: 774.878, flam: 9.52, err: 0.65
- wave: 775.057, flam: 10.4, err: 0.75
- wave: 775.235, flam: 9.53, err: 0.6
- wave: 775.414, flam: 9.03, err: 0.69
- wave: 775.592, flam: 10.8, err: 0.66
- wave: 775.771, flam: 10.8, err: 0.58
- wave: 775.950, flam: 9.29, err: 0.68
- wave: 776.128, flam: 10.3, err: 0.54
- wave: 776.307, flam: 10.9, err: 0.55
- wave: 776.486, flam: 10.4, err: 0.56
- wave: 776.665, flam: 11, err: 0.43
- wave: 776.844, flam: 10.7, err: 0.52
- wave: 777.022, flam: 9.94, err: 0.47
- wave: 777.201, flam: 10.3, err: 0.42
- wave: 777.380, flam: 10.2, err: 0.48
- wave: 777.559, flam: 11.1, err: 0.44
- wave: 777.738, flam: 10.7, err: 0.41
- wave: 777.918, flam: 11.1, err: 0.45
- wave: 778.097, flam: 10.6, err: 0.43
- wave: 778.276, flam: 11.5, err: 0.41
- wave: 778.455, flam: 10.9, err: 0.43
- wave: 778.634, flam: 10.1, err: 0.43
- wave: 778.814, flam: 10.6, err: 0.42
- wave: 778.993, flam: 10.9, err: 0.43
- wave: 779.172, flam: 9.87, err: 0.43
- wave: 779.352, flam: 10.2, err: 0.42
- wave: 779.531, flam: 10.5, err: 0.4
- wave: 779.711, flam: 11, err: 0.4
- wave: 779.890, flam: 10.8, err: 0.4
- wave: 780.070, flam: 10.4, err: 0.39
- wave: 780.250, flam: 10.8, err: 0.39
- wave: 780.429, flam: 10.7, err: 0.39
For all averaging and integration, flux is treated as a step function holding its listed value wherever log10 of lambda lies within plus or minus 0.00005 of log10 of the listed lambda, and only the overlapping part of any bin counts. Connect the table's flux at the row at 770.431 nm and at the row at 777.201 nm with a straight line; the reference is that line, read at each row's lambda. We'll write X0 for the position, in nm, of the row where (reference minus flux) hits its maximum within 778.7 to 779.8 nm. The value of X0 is 779.172 nm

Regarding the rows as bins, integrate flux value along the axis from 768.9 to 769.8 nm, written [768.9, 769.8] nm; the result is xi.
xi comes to 9.1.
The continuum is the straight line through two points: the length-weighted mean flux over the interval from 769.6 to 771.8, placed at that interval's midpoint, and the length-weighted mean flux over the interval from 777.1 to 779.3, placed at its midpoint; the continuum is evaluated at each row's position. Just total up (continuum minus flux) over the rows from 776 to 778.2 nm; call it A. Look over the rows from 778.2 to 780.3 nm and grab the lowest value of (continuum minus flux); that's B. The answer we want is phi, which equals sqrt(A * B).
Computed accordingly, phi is 0.666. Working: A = -0.5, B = -0.85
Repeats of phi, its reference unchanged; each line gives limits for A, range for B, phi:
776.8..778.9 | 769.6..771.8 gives 0.540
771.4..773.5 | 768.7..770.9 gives 0.158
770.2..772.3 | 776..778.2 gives 0.751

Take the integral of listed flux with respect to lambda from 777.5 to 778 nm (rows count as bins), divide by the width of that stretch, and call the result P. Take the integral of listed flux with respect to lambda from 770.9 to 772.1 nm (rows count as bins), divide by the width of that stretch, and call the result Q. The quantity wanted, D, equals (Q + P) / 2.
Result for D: 10.5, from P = 10.9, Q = 10.1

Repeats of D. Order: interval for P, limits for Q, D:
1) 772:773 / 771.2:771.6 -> 10.3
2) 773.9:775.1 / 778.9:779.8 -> 10.4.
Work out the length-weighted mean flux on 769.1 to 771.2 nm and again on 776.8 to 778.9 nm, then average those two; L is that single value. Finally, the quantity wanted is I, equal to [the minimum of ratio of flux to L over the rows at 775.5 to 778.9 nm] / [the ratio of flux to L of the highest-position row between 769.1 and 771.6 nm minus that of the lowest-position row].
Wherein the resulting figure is -15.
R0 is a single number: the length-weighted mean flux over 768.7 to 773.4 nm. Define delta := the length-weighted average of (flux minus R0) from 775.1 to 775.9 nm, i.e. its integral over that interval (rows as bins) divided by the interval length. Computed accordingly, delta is -0.12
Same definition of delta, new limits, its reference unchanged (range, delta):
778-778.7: 0.65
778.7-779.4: 0.25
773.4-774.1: 0.47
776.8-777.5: 0.15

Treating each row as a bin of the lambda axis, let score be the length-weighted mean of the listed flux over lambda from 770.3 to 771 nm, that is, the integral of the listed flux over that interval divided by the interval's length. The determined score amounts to 10.2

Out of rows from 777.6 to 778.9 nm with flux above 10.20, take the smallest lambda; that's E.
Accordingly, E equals 777.738 nm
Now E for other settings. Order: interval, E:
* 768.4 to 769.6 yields 768.659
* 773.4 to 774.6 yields 773.452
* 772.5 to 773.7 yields 772.918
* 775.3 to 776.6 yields 775.592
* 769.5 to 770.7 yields 770.431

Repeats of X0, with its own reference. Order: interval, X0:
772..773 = 772.562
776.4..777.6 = 777.022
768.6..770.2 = 770.076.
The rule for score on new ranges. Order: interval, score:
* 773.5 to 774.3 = 10.7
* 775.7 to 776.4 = 10.3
